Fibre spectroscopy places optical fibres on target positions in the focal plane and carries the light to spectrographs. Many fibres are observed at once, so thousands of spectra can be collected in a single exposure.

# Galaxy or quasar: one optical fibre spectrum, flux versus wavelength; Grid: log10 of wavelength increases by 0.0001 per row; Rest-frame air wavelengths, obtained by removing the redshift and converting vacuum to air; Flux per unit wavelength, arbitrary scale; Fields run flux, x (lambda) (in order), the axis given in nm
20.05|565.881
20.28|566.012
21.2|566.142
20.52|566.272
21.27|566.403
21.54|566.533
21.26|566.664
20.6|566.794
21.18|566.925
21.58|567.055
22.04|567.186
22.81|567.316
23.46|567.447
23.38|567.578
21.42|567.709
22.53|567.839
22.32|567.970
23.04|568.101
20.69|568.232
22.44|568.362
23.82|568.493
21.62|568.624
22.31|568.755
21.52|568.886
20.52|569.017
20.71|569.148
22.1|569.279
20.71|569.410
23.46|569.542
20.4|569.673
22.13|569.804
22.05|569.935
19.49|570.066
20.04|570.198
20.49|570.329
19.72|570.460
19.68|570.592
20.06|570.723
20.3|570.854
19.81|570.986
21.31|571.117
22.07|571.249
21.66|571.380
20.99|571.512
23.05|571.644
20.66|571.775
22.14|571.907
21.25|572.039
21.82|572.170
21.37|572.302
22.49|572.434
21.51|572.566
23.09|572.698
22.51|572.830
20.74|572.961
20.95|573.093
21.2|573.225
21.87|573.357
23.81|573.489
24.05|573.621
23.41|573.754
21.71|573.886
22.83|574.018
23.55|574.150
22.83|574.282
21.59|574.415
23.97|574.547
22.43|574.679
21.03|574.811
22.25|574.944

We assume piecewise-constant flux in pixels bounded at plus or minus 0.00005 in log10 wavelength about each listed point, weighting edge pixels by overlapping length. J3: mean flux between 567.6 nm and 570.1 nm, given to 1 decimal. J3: 21.8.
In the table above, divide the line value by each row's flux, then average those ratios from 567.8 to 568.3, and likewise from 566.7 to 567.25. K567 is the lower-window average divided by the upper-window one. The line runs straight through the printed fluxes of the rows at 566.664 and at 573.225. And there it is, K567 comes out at 1.04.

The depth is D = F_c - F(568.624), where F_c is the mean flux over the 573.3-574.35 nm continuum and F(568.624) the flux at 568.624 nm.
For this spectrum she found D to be 1.4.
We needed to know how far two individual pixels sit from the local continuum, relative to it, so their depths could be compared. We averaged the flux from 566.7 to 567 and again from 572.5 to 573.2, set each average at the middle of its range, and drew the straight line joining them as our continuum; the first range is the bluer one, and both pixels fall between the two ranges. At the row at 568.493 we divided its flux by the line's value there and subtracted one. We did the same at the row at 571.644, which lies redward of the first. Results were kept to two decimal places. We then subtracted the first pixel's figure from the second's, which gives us -0.06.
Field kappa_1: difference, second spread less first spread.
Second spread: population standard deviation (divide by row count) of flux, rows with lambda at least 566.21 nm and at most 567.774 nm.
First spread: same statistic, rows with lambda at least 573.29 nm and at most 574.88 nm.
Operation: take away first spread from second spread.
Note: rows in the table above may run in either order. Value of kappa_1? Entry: -0.045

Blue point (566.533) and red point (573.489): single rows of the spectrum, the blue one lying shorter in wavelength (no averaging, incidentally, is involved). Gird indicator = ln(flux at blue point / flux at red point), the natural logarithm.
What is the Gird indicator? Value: -0.10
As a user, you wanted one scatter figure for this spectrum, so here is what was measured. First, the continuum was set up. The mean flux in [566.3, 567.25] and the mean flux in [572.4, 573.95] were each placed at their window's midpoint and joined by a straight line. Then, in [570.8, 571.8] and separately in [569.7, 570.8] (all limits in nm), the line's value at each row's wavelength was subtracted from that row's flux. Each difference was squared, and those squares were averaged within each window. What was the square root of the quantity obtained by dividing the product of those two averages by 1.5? 1.7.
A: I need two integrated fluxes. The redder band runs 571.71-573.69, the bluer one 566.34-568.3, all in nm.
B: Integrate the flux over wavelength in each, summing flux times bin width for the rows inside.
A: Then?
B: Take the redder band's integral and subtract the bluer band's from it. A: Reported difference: 0.5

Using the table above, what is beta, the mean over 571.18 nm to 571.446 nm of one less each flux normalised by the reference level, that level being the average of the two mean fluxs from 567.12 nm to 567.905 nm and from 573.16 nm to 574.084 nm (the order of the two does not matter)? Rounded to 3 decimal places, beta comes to 0.035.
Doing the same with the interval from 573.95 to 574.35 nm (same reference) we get -0.018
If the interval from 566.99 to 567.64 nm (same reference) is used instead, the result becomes 0.000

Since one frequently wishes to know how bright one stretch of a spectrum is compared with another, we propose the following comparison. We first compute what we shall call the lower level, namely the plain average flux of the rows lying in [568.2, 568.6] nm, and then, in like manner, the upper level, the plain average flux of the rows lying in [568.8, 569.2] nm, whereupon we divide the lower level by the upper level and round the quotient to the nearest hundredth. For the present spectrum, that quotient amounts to 1.07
